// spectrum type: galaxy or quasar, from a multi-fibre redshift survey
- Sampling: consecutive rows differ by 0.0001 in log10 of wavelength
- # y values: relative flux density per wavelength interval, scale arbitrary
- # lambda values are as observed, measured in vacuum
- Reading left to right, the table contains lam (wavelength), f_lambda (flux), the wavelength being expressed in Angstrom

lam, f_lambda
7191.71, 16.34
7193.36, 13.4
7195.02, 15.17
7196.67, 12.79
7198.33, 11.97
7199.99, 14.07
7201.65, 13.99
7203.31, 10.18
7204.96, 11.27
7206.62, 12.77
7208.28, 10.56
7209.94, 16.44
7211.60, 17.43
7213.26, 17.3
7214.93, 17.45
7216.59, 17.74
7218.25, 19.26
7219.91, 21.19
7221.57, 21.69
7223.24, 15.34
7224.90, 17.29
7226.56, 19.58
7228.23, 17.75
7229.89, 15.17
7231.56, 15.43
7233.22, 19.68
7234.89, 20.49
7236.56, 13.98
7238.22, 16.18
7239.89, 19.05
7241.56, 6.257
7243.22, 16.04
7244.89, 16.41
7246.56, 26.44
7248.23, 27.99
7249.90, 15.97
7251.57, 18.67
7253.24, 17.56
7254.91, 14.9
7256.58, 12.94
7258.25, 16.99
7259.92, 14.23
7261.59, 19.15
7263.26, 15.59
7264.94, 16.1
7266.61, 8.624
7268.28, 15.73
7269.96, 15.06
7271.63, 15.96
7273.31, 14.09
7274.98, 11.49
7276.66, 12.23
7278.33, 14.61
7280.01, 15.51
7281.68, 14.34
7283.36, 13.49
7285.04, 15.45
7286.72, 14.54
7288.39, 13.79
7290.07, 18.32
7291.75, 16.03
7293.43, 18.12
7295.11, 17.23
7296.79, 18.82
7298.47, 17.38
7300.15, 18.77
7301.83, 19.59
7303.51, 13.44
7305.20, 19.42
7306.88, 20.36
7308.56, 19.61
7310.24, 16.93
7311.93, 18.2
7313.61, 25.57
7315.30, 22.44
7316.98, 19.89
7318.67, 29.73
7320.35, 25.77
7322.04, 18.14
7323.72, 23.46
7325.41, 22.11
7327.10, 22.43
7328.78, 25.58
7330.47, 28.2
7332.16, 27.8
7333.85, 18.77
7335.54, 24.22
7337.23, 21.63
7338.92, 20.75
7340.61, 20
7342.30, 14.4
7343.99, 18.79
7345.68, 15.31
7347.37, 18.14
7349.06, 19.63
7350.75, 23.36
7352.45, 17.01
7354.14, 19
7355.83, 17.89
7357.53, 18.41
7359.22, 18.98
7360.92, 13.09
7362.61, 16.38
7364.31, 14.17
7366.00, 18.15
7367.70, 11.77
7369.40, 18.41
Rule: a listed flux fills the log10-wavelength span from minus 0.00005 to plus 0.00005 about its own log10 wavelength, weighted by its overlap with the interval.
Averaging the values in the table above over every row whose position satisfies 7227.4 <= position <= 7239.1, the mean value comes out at 17.0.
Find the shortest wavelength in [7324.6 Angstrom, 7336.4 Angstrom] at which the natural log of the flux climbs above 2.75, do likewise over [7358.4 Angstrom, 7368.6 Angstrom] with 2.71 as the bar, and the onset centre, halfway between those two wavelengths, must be 7342.3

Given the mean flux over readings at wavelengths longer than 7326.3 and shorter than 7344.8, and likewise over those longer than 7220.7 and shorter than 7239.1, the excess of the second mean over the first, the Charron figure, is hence -4.5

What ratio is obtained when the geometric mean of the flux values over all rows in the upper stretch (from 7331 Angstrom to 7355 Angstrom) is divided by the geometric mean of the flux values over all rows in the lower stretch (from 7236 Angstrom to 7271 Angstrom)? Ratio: 1.25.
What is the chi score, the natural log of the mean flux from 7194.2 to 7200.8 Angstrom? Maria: 2.60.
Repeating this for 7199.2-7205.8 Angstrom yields 2.52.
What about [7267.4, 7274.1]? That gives 2.72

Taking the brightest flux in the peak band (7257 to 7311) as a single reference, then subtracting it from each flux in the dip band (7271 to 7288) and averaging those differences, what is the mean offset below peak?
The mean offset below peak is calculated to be -6.2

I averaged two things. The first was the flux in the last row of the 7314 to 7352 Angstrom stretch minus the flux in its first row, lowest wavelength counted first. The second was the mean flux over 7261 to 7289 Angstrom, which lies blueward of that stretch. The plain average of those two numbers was 8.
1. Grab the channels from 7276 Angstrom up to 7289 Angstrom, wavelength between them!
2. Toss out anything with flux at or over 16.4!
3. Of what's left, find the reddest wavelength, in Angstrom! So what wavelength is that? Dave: 7288.39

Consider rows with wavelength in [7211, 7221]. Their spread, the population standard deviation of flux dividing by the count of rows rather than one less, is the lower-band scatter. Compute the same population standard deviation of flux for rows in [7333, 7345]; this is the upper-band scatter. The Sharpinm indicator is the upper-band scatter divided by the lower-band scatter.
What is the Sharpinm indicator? 2.0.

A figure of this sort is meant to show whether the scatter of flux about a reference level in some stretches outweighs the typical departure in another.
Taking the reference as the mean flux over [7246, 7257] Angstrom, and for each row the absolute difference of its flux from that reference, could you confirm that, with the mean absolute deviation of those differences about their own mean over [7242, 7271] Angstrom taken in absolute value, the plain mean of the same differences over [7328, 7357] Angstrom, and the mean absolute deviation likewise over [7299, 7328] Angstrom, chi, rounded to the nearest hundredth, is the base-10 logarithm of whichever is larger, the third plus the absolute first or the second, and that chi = 0.63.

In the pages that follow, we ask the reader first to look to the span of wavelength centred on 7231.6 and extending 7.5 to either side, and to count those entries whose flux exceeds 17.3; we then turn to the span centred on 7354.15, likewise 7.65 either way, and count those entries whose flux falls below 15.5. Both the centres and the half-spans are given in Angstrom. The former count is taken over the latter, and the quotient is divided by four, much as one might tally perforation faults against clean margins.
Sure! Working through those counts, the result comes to 1.0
